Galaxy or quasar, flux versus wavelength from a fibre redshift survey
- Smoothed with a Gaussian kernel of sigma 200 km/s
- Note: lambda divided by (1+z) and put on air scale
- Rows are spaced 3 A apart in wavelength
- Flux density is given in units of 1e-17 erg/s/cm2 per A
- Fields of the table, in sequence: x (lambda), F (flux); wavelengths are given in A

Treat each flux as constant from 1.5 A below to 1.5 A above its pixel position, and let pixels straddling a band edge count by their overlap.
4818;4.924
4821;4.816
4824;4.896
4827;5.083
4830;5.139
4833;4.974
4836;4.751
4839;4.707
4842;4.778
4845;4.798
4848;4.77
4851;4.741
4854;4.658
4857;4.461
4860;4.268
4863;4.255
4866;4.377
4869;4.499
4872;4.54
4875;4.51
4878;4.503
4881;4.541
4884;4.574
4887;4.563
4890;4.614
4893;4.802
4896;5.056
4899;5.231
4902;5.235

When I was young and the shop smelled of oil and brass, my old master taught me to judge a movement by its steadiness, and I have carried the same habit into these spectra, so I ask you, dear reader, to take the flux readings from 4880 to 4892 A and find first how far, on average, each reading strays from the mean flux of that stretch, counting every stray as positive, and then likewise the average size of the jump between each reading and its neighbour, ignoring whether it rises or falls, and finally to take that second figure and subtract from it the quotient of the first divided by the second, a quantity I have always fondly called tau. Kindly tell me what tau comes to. -0.63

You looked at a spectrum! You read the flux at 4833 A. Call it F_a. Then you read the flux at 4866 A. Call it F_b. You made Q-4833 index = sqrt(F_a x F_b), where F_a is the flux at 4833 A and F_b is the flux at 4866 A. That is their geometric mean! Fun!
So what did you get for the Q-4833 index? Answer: 4.67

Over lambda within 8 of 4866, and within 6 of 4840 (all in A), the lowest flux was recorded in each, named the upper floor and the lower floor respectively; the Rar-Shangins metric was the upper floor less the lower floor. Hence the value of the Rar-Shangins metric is -0.5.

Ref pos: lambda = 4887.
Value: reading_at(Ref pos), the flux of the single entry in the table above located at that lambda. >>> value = 4.563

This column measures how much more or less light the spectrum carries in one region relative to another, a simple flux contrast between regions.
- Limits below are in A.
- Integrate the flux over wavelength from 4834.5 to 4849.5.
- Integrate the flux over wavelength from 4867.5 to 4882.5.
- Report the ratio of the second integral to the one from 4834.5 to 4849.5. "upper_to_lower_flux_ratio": 0.949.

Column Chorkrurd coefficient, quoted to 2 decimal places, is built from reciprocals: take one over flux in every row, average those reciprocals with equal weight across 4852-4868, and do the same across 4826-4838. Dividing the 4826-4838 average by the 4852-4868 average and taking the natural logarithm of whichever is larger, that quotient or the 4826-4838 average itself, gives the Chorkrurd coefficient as -0.12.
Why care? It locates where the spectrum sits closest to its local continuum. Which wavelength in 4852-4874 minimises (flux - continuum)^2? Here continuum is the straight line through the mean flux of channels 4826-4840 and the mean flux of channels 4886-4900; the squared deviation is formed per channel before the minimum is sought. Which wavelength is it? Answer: 4854 A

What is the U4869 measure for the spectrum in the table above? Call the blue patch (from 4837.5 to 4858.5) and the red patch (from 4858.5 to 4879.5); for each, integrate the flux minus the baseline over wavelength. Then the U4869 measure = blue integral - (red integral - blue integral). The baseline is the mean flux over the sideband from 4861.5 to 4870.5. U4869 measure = 13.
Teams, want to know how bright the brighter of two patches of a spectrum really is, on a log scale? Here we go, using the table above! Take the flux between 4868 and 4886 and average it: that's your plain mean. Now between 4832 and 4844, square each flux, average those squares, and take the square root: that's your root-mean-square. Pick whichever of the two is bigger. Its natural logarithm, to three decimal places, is 1.569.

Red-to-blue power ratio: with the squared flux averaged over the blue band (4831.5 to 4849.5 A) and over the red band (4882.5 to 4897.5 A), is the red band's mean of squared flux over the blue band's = 0.97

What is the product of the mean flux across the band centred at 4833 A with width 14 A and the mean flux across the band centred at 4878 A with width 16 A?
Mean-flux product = 22.4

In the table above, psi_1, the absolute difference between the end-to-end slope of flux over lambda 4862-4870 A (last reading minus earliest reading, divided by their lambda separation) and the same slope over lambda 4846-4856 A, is 0.06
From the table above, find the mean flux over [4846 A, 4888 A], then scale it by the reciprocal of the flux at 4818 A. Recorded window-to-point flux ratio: 0.918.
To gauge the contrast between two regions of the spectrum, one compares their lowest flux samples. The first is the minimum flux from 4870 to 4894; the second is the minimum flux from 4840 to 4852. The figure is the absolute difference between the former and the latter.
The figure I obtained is 0.24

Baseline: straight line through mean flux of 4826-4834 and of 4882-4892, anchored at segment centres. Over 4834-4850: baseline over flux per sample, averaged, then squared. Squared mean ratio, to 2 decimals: 1.09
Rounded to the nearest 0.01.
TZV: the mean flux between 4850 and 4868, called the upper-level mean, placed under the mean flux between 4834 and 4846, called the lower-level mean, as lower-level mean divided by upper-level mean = 1.07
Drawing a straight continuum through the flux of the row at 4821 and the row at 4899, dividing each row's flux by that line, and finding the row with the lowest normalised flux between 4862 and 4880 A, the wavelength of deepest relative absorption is 4863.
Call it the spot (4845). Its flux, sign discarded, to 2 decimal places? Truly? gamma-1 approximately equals 4.80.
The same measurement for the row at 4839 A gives 4.71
